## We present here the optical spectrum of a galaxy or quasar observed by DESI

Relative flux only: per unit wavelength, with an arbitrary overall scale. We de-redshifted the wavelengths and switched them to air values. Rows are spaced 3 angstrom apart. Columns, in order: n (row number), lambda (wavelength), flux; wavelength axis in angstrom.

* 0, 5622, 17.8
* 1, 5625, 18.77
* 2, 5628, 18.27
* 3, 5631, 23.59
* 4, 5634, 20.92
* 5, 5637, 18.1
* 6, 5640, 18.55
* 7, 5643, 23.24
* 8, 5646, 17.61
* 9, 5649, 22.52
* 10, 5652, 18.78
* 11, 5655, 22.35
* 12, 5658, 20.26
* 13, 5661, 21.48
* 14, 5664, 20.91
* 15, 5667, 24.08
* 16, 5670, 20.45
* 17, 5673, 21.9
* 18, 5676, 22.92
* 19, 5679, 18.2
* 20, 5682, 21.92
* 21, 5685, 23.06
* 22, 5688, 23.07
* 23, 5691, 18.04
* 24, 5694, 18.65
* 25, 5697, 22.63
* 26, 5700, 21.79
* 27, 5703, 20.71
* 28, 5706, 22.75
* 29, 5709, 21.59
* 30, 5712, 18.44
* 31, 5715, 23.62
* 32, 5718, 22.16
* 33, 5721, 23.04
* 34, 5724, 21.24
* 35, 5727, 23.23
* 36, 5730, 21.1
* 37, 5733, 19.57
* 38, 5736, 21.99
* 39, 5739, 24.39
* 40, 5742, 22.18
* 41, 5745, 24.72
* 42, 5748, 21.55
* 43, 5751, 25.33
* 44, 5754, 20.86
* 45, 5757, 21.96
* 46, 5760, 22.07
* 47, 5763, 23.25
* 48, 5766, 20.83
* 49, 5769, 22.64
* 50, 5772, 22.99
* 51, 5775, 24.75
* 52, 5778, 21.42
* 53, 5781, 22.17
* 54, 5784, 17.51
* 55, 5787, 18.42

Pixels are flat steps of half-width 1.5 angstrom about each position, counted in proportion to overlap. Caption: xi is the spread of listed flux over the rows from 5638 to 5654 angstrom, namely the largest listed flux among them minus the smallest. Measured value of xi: 5.6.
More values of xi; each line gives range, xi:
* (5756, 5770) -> 2.4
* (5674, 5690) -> 4.9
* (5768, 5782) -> 3.3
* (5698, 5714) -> 4.3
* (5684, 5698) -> 5.0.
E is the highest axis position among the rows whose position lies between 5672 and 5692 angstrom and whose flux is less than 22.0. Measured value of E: 5691 angstrom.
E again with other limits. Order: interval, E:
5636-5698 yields 5694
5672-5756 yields 5754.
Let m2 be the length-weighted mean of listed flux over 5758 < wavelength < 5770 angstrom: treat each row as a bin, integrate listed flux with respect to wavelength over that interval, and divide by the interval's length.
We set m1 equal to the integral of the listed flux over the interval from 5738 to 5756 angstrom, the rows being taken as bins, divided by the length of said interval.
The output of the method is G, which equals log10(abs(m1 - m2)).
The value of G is 0.0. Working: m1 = 23.1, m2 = 22.2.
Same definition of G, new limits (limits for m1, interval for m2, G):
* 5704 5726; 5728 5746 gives -0.4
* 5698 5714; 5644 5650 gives 0.0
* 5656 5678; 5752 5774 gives -0.2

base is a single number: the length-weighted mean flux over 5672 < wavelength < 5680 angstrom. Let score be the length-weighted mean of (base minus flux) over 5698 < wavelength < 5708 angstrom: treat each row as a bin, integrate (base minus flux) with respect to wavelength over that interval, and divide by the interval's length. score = -0.7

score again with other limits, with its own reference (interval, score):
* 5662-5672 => -0.7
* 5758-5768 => -0.9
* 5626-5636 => 0.4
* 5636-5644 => 1.3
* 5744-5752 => -2.6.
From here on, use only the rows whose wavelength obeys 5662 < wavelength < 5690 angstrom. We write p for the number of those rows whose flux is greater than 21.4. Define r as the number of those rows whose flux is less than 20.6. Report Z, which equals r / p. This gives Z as 0.3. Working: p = 6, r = 2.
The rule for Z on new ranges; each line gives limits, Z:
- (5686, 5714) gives 0.6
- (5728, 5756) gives 0.2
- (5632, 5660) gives 1.7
